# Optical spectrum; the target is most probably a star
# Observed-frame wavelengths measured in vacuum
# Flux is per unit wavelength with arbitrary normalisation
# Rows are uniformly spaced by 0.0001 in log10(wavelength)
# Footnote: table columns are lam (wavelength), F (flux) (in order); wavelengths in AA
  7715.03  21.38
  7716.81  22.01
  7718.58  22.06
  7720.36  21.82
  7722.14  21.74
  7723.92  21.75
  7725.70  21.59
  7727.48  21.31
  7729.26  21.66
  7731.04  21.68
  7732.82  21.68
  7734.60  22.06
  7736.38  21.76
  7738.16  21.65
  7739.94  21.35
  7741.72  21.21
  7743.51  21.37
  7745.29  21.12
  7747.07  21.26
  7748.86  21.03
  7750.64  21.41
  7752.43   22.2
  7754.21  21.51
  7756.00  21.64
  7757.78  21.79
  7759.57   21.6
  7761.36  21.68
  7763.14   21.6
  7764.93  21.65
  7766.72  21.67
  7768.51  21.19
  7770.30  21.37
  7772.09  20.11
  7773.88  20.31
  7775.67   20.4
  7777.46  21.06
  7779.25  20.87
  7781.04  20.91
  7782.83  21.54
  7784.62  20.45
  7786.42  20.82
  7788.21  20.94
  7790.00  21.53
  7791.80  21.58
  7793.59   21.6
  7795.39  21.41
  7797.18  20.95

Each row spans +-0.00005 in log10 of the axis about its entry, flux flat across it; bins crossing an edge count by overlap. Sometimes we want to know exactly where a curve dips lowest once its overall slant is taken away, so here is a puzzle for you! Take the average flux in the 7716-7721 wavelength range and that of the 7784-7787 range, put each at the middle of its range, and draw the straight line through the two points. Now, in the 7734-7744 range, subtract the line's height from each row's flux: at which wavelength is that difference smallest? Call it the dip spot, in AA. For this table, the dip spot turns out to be 7741.72 AA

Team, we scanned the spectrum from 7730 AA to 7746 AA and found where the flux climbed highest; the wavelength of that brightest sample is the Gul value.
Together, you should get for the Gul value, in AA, 7734.60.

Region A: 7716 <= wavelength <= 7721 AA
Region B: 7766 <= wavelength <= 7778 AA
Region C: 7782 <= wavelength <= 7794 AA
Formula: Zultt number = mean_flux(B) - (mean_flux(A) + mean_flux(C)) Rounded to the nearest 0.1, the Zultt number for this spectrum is -22.3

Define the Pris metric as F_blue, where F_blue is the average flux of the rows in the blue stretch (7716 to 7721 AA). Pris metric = 22.0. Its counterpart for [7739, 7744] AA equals 21.3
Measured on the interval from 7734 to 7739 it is 21.8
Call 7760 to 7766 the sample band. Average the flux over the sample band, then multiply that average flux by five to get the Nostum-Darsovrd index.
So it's 108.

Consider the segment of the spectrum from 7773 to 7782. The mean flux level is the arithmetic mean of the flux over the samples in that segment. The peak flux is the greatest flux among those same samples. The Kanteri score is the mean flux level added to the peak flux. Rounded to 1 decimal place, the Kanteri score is 41.8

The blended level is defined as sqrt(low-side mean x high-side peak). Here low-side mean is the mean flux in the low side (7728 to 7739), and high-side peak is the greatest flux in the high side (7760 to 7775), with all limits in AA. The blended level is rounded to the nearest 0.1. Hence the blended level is 21.7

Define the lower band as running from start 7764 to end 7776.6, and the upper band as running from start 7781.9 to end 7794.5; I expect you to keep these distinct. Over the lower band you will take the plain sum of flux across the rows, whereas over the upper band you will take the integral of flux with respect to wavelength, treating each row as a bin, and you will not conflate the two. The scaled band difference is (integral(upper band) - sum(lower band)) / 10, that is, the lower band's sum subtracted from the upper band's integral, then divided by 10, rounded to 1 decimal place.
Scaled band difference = 12.0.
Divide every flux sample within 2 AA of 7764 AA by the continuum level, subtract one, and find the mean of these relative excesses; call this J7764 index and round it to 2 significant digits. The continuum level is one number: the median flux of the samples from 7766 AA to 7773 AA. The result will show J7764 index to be 0.016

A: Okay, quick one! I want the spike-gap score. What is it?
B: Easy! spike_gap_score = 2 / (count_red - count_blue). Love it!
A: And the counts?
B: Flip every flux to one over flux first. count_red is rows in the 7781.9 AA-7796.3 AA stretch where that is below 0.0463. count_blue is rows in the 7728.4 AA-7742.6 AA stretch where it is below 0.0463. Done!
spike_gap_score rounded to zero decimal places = 0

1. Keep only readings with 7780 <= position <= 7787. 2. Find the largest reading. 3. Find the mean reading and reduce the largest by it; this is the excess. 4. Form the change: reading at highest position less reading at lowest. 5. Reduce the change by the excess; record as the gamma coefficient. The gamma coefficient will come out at -0.70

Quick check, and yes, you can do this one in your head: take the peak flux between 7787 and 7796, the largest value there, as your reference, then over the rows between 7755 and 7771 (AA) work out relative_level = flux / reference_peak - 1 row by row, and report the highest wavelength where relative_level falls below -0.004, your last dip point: 7770.30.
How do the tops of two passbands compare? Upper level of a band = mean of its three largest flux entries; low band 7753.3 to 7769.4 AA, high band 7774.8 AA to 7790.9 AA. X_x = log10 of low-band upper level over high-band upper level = 0.0068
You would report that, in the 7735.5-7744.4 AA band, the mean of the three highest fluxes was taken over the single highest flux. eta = 0.992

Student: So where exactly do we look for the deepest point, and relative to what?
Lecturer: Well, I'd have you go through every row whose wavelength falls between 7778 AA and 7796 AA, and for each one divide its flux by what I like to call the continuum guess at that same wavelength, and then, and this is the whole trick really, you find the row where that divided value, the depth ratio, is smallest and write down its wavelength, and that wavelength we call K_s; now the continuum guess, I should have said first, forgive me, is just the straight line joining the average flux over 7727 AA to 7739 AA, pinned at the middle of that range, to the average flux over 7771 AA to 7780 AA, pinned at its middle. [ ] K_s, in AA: 7784.62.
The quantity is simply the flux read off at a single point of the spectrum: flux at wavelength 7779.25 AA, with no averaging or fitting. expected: 20.87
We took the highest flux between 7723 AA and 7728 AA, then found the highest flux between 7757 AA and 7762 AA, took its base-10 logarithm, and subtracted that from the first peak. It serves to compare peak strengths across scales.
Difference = 20.41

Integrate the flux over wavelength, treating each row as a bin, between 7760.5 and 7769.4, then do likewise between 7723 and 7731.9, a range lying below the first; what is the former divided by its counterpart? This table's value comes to 1.00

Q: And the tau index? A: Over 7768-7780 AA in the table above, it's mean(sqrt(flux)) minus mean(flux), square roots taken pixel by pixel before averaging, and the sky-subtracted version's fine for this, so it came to -16.2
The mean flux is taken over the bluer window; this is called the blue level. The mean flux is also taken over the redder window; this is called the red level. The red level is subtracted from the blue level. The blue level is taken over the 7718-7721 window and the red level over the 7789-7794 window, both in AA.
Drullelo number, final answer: 0.4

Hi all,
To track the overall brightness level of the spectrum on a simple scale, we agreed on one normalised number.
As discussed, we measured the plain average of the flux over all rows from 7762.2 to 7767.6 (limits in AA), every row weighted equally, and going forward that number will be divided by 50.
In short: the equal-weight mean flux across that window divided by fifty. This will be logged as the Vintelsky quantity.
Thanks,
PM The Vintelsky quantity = 0.433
